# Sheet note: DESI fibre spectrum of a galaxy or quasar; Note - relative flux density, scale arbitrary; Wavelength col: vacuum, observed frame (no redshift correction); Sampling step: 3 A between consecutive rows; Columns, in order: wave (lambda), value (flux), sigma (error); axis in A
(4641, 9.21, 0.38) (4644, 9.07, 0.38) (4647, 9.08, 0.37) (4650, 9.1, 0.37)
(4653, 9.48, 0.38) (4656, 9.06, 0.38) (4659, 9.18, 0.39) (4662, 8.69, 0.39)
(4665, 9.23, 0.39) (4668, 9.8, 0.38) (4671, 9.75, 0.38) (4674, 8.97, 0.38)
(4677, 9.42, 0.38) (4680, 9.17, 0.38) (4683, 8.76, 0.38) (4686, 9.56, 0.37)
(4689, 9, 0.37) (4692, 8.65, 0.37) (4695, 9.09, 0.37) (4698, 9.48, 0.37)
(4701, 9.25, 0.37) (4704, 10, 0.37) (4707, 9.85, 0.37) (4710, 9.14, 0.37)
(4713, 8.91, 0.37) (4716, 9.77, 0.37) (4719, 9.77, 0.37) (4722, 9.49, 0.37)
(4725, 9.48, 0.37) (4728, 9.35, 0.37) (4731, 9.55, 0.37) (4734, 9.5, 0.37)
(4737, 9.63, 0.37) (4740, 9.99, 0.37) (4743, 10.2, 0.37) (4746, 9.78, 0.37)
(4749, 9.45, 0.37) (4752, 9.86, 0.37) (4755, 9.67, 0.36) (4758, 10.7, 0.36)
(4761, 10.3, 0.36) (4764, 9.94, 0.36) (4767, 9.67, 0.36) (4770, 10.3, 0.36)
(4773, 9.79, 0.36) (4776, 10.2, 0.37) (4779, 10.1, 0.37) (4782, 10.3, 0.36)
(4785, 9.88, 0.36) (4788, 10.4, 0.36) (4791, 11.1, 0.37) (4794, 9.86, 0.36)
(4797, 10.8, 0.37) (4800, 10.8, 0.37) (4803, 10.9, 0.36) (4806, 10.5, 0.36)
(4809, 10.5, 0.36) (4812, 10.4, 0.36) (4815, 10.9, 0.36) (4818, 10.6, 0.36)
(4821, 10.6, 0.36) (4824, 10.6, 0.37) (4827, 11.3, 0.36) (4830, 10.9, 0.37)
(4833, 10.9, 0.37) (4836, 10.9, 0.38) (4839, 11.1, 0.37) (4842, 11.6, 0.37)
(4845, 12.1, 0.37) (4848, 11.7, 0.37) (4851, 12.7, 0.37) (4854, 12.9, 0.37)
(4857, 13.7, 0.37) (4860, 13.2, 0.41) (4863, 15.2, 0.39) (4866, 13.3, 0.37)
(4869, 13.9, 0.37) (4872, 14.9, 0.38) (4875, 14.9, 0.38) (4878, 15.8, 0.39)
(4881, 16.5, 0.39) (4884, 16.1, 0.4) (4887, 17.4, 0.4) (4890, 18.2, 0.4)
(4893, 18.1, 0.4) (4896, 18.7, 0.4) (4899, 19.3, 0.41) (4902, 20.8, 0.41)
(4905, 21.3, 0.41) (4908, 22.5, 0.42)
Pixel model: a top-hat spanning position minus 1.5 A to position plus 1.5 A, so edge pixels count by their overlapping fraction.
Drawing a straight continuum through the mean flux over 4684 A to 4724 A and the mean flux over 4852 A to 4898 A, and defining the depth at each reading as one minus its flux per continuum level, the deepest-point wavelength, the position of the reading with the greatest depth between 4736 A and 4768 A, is 4767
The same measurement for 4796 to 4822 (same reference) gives 4821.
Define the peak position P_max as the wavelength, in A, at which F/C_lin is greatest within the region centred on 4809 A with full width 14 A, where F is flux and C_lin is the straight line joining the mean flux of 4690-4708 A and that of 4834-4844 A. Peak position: 4803 A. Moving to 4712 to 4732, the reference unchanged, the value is 4716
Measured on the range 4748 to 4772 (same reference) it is 4758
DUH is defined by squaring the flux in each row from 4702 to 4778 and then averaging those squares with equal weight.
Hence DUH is 96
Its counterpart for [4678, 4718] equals 86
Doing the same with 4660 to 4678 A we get 87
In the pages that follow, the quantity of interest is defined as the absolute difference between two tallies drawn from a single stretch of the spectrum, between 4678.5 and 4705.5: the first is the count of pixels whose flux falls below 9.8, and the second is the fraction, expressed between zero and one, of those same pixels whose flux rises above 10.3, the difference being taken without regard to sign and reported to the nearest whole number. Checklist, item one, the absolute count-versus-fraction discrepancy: 8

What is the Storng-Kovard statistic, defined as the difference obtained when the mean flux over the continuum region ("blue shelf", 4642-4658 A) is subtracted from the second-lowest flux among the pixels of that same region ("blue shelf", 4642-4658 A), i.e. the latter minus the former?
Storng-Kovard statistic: -0.09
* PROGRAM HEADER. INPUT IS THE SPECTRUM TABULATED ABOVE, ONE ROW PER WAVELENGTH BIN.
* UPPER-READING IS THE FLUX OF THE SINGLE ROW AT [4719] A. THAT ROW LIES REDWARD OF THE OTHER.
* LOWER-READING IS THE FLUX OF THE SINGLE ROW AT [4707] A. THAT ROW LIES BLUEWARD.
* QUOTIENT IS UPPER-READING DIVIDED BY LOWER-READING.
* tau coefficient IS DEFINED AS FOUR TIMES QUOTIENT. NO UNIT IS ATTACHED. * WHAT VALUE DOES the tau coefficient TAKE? 3.97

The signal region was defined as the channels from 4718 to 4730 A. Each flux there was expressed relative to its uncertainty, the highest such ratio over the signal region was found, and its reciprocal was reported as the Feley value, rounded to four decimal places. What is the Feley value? 0.0379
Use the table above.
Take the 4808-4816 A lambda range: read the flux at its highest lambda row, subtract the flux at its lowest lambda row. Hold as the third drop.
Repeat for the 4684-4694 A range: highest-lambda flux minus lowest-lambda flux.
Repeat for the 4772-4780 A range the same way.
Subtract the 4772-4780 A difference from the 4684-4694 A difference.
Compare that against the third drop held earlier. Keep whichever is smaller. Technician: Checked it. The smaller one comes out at -1.2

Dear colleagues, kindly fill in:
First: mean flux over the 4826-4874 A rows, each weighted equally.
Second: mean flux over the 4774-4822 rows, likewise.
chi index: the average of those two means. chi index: 11.5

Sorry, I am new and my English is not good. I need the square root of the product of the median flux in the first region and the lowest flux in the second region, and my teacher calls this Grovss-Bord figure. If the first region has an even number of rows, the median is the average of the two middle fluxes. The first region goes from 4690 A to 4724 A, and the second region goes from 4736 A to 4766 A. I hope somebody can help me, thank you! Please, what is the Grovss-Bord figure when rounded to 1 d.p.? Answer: 9.5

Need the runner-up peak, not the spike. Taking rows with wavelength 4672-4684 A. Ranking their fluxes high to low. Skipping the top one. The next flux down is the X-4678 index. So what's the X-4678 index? 9.17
